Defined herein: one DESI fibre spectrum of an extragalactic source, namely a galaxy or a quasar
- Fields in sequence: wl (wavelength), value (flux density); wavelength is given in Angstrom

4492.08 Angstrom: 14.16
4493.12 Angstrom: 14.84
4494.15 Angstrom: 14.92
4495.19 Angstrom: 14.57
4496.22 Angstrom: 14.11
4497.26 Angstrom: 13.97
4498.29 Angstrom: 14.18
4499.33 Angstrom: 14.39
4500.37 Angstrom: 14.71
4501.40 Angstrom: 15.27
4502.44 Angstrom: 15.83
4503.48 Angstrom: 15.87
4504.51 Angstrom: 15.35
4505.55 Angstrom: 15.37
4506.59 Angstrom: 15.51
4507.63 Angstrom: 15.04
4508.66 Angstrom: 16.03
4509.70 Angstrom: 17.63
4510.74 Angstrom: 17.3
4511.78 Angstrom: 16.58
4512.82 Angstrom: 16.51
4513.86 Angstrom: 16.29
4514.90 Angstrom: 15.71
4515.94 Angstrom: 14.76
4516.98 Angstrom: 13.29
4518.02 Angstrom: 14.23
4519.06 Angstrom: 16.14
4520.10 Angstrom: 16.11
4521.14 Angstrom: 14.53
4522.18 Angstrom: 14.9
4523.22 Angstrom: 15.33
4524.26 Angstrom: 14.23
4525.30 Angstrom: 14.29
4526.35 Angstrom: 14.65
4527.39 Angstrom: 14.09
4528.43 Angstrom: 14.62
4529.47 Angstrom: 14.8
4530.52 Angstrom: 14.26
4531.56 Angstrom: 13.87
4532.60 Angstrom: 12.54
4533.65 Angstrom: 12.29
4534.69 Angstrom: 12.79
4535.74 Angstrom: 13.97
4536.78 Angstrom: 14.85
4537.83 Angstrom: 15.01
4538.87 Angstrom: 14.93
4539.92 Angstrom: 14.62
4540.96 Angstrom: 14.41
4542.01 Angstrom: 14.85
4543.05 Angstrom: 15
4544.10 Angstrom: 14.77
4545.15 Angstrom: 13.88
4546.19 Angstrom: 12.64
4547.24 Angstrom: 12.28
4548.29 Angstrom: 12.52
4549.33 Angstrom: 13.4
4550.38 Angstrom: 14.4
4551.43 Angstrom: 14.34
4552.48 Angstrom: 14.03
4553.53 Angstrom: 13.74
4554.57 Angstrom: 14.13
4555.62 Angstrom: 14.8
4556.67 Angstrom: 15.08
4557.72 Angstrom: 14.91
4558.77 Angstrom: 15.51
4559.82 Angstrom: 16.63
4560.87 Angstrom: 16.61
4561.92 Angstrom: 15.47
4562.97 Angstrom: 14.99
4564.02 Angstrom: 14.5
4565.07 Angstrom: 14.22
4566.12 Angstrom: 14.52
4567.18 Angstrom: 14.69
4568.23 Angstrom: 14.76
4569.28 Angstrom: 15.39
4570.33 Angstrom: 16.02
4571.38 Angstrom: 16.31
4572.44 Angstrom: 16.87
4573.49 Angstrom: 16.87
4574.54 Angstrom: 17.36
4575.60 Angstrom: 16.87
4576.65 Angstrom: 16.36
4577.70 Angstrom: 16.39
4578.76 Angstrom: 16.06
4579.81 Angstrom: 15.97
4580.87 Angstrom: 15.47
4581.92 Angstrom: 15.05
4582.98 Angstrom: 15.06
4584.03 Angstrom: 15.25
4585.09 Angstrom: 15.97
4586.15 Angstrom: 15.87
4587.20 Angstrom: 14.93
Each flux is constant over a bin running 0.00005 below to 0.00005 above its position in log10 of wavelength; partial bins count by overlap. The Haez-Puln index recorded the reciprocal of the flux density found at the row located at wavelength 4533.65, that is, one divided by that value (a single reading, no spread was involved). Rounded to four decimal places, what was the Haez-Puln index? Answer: 0.0814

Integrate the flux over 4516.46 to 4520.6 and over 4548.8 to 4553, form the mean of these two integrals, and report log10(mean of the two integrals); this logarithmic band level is 1.78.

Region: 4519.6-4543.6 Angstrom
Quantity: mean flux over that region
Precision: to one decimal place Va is 14.4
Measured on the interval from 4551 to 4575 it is 15.3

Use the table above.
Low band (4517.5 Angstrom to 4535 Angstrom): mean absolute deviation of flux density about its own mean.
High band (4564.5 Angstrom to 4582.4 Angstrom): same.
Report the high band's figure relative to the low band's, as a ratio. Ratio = 1.05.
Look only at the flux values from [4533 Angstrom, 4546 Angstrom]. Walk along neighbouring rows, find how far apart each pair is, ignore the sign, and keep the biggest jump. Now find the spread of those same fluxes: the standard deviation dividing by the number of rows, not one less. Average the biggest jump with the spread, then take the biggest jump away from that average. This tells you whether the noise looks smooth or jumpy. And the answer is -0.2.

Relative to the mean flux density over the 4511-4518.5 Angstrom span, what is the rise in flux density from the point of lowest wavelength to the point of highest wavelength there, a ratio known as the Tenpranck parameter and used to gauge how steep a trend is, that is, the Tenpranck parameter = -0.15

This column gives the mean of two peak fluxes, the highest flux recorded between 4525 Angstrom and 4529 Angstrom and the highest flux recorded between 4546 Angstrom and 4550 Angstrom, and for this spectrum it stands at 14.0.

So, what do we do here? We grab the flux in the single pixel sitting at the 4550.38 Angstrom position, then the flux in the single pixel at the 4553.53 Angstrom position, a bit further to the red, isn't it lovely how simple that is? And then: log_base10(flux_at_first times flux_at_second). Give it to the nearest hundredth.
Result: 2.30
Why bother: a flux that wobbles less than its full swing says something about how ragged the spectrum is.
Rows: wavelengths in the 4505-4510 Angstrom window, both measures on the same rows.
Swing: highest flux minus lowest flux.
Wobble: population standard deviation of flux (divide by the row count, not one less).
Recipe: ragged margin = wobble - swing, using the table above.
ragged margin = -1.7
